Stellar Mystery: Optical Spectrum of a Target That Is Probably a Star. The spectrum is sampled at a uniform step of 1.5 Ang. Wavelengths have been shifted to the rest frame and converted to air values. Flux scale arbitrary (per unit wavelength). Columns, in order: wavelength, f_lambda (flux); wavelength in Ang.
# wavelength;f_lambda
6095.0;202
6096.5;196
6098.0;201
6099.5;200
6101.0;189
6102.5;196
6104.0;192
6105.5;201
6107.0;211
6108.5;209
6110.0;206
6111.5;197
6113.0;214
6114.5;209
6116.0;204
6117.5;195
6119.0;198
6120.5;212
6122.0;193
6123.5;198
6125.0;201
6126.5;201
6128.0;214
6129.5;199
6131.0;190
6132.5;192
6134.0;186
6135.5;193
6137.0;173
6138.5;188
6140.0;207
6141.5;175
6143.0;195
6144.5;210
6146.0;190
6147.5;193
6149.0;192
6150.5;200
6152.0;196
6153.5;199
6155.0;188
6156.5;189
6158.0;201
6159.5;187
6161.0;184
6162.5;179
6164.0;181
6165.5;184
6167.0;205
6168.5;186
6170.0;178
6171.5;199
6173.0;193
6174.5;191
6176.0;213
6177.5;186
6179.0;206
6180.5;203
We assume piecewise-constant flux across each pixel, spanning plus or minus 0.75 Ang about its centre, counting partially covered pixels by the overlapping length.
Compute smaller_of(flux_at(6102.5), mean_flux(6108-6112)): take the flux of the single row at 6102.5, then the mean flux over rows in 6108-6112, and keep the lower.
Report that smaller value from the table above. 196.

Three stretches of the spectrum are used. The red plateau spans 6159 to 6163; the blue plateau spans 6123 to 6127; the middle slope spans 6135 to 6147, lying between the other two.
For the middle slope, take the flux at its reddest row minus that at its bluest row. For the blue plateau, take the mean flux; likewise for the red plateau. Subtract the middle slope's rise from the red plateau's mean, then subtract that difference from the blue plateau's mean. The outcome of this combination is 13.7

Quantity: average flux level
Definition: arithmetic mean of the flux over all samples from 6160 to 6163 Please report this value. 182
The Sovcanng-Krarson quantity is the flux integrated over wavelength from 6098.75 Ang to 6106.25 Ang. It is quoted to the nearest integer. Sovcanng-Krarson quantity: 1467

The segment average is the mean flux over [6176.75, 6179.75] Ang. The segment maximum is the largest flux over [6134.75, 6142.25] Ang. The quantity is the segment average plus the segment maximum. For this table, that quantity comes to 403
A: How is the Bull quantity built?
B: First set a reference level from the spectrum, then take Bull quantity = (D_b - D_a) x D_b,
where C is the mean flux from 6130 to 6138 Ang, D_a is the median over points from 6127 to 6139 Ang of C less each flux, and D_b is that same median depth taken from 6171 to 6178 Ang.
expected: 12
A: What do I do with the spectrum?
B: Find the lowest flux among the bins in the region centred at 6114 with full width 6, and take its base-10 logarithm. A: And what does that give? 2.29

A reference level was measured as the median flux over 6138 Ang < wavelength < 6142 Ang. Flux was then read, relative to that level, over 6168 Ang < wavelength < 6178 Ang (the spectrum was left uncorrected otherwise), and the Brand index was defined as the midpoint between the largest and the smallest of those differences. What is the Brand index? 7.5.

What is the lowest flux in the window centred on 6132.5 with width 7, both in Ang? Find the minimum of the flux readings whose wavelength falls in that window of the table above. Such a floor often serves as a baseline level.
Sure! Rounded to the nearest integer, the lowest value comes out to 186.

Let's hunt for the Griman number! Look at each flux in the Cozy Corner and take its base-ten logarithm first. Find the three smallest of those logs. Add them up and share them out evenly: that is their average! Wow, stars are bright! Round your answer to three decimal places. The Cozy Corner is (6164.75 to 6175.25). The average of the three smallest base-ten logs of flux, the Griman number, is 2.262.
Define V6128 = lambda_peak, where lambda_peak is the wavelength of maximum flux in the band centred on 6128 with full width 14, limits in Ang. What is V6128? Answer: 6128.0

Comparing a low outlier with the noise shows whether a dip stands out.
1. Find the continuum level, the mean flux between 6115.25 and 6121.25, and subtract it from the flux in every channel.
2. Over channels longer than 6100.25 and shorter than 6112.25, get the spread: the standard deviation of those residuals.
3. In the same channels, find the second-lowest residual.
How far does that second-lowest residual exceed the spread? -18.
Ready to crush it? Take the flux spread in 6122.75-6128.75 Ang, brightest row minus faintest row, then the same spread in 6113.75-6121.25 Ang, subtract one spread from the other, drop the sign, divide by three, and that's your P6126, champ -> 0.3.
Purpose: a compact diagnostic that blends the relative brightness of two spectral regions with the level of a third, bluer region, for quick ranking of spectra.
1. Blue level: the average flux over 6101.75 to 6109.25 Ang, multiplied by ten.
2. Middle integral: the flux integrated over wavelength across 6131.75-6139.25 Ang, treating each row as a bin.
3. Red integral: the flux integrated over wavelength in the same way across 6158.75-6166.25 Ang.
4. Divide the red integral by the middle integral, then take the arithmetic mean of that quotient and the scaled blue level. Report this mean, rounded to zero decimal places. 1009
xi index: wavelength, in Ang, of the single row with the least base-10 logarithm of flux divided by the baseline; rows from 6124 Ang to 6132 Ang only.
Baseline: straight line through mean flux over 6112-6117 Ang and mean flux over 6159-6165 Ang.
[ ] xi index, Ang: 6131.0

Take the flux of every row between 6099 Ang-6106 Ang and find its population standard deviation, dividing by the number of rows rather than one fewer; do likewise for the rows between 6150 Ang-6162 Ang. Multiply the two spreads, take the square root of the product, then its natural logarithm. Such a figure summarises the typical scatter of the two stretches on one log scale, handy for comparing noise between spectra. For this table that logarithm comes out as 1.68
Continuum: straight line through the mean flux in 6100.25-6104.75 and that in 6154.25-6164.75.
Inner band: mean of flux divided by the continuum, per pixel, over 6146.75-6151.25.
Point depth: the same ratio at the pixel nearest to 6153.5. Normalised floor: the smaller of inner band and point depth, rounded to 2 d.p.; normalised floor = 1.04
